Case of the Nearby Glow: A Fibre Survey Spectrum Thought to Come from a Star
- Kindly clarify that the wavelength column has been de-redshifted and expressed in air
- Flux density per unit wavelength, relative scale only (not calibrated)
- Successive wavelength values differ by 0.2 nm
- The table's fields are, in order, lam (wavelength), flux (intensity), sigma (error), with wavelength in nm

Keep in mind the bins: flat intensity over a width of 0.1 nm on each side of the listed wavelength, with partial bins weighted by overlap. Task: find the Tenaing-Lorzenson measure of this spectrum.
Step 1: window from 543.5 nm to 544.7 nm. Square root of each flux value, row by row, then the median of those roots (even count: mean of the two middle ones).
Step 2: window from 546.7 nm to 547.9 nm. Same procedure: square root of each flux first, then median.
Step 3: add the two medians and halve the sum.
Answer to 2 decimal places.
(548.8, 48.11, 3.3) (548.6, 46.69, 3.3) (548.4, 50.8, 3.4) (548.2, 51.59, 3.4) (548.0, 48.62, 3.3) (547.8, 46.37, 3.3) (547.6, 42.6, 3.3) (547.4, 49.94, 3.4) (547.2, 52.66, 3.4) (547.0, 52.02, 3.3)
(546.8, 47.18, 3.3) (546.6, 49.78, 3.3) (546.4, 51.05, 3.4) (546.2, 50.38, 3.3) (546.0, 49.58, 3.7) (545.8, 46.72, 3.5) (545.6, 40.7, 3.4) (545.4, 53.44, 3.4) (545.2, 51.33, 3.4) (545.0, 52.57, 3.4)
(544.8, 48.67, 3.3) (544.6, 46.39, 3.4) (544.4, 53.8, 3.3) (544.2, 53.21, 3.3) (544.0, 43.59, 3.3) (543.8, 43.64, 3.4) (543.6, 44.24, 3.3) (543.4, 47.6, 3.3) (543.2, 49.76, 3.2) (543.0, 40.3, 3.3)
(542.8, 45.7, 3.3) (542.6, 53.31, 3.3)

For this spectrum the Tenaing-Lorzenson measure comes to 6.85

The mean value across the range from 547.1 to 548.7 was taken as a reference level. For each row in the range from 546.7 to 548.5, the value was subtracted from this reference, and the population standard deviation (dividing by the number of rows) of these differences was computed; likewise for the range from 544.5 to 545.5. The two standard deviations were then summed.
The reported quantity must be 5.67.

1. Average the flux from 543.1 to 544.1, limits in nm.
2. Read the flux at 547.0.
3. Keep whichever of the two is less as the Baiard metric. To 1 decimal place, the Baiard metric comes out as 45.8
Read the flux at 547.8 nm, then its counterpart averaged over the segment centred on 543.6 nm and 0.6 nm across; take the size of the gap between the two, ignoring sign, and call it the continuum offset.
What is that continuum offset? 1.2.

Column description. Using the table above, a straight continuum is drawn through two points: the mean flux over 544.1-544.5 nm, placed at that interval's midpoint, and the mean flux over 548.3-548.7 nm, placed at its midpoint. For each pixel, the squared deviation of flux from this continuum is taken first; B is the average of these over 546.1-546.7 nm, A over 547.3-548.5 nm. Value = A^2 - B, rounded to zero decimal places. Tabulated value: 143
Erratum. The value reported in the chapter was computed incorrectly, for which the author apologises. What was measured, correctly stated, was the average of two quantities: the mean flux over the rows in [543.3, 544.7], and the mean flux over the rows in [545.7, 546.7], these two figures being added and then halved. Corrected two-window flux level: 48.5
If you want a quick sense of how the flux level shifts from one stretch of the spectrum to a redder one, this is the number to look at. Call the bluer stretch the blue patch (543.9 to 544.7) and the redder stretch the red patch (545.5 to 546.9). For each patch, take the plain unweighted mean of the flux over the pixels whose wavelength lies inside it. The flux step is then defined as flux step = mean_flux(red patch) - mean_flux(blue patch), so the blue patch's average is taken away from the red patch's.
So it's -1.3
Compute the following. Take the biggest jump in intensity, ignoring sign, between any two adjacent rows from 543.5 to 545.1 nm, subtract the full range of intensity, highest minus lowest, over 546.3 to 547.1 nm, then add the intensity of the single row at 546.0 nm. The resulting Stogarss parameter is 54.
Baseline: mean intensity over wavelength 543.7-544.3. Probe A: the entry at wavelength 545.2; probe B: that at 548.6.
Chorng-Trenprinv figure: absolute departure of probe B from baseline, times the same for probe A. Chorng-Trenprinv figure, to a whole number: 1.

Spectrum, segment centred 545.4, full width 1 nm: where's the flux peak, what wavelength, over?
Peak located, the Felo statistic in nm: 545.4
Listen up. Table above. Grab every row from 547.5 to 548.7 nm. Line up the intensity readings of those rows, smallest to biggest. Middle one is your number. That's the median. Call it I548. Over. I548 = 48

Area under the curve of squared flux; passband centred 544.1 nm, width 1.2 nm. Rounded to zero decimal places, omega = 2728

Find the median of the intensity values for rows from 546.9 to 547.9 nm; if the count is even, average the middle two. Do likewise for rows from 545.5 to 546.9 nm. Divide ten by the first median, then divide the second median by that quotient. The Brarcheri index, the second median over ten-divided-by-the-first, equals 248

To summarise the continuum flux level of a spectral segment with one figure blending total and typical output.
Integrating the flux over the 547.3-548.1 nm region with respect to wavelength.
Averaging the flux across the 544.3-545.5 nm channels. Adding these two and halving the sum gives 44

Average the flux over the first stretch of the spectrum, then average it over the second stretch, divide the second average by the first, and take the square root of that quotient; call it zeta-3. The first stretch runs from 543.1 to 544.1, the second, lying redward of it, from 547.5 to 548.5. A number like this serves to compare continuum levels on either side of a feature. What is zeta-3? 1.02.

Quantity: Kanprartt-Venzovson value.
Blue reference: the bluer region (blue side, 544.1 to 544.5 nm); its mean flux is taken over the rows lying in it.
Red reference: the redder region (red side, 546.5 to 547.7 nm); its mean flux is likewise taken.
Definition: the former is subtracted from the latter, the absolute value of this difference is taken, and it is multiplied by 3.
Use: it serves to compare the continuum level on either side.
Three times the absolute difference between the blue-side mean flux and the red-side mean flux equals 13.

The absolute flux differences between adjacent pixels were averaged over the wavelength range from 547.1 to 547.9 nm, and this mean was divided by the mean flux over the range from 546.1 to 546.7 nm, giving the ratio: 0.09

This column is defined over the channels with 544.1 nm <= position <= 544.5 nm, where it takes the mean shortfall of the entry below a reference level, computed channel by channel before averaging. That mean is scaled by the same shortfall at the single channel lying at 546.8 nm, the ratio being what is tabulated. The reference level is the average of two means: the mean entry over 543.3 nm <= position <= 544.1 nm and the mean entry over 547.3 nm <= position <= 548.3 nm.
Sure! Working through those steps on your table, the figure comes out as 8.2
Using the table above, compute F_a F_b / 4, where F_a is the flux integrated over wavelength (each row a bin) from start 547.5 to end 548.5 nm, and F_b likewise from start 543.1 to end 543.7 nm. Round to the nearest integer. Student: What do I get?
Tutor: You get 340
